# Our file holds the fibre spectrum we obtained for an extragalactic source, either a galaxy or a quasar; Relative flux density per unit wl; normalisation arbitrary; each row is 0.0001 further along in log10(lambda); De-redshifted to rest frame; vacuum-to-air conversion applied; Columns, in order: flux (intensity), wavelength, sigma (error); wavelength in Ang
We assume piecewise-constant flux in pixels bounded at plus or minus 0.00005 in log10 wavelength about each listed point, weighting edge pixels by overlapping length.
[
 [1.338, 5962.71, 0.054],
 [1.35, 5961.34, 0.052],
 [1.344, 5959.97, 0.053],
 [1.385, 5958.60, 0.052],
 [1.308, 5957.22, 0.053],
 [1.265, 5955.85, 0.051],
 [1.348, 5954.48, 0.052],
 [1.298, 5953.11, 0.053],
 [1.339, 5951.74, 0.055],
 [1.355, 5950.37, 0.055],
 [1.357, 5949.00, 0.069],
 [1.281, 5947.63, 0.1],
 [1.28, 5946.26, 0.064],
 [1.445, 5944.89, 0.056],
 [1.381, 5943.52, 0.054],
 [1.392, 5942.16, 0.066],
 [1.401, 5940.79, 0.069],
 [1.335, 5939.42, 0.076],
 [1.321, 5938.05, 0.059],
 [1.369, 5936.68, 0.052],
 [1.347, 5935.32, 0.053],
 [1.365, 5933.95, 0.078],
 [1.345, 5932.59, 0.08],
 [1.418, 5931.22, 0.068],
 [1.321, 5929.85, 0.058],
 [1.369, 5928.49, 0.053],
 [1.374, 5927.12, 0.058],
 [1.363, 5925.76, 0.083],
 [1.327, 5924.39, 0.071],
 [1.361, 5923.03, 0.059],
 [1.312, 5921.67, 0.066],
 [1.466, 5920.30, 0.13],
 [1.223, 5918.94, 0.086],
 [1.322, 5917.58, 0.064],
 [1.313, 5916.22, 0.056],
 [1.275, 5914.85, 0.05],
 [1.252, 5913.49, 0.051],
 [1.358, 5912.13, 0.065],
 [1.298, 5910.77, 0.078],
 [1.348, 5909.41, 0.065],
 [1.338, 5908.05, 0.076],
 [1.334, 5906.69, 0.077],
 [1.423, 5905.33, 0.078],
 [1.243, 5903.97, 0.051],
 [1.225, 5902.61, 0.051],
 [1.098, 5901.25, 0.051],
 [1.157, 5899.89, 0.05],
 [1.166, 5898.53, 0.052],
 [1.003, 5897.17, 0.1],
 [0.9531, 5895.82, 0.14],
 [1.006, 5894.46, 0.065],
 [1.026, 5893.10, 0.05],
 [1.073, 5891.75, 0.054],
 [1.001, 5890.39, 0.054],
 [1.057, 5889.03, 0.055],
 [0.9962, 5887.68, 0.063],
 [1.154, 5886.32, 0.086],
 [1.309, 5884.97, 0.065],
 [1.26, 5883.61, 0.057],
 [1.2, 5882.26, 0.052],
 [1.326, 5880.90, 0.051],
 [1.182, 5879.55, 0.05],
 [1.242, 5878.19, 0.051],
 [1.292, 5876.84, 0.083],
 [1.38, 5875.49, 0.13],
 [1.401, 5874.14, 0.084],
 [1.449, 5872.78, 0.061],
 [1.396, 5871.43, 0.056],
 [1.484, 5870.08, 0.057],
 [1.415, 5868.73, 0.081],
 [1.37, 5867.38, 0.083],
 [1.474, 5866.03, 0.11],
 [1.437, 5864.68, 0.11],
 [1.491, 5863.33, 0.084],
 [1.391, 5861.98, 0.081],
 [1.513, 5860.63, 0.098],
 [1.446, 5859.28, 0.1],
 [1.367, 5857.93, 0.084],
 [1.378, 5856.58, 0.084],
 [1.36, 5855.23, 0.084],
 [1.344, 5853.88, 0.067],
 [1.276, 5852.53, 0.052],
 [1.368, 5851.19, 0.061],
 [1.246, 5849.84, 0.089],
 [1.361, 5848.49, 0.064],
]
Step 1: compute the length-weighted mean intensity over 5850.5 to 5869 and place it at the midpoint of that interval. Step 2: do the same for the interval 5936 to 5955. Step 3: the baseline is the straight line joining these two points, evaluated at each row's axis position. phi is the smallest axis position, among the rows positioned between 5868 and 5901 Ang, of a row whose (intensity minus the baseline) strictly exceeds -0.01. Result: 5868.73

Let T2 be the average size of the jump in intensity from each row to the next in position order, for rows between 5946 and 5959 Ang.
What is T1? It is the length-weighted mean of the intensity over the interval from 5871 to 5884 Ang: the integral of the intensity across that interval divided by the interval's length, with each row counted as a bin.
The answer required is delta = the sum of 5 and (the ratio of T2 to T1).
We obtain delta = 5.03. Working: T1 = 1.31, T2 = 0.0432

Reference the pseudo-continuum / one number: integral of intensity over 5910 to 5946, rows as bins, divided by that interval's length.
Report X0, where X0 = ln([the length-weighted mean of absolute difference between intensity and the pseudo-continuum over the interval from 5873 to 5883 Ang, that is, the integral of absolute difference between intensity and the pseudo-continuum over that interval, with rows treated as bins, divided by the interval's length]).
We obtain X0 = -2.48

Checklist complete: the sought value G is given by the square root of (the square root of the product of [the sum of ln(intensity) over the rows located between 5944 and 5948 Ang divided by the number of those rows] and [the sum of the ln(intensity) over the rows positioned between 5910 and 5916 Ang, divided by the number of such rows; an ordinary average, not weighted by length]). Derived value 0.52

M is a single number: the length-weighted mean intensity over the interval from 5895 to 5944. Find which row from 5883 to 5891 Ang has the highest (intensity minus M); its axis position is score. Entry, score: 5884.97 Ang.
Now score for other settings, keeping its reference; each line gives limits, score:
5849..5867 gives 5860.63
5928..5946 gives 5944.89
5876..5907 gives 5905.33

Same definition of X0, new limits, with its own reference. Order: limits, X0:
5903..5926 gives -3.00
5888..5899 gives -1.15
